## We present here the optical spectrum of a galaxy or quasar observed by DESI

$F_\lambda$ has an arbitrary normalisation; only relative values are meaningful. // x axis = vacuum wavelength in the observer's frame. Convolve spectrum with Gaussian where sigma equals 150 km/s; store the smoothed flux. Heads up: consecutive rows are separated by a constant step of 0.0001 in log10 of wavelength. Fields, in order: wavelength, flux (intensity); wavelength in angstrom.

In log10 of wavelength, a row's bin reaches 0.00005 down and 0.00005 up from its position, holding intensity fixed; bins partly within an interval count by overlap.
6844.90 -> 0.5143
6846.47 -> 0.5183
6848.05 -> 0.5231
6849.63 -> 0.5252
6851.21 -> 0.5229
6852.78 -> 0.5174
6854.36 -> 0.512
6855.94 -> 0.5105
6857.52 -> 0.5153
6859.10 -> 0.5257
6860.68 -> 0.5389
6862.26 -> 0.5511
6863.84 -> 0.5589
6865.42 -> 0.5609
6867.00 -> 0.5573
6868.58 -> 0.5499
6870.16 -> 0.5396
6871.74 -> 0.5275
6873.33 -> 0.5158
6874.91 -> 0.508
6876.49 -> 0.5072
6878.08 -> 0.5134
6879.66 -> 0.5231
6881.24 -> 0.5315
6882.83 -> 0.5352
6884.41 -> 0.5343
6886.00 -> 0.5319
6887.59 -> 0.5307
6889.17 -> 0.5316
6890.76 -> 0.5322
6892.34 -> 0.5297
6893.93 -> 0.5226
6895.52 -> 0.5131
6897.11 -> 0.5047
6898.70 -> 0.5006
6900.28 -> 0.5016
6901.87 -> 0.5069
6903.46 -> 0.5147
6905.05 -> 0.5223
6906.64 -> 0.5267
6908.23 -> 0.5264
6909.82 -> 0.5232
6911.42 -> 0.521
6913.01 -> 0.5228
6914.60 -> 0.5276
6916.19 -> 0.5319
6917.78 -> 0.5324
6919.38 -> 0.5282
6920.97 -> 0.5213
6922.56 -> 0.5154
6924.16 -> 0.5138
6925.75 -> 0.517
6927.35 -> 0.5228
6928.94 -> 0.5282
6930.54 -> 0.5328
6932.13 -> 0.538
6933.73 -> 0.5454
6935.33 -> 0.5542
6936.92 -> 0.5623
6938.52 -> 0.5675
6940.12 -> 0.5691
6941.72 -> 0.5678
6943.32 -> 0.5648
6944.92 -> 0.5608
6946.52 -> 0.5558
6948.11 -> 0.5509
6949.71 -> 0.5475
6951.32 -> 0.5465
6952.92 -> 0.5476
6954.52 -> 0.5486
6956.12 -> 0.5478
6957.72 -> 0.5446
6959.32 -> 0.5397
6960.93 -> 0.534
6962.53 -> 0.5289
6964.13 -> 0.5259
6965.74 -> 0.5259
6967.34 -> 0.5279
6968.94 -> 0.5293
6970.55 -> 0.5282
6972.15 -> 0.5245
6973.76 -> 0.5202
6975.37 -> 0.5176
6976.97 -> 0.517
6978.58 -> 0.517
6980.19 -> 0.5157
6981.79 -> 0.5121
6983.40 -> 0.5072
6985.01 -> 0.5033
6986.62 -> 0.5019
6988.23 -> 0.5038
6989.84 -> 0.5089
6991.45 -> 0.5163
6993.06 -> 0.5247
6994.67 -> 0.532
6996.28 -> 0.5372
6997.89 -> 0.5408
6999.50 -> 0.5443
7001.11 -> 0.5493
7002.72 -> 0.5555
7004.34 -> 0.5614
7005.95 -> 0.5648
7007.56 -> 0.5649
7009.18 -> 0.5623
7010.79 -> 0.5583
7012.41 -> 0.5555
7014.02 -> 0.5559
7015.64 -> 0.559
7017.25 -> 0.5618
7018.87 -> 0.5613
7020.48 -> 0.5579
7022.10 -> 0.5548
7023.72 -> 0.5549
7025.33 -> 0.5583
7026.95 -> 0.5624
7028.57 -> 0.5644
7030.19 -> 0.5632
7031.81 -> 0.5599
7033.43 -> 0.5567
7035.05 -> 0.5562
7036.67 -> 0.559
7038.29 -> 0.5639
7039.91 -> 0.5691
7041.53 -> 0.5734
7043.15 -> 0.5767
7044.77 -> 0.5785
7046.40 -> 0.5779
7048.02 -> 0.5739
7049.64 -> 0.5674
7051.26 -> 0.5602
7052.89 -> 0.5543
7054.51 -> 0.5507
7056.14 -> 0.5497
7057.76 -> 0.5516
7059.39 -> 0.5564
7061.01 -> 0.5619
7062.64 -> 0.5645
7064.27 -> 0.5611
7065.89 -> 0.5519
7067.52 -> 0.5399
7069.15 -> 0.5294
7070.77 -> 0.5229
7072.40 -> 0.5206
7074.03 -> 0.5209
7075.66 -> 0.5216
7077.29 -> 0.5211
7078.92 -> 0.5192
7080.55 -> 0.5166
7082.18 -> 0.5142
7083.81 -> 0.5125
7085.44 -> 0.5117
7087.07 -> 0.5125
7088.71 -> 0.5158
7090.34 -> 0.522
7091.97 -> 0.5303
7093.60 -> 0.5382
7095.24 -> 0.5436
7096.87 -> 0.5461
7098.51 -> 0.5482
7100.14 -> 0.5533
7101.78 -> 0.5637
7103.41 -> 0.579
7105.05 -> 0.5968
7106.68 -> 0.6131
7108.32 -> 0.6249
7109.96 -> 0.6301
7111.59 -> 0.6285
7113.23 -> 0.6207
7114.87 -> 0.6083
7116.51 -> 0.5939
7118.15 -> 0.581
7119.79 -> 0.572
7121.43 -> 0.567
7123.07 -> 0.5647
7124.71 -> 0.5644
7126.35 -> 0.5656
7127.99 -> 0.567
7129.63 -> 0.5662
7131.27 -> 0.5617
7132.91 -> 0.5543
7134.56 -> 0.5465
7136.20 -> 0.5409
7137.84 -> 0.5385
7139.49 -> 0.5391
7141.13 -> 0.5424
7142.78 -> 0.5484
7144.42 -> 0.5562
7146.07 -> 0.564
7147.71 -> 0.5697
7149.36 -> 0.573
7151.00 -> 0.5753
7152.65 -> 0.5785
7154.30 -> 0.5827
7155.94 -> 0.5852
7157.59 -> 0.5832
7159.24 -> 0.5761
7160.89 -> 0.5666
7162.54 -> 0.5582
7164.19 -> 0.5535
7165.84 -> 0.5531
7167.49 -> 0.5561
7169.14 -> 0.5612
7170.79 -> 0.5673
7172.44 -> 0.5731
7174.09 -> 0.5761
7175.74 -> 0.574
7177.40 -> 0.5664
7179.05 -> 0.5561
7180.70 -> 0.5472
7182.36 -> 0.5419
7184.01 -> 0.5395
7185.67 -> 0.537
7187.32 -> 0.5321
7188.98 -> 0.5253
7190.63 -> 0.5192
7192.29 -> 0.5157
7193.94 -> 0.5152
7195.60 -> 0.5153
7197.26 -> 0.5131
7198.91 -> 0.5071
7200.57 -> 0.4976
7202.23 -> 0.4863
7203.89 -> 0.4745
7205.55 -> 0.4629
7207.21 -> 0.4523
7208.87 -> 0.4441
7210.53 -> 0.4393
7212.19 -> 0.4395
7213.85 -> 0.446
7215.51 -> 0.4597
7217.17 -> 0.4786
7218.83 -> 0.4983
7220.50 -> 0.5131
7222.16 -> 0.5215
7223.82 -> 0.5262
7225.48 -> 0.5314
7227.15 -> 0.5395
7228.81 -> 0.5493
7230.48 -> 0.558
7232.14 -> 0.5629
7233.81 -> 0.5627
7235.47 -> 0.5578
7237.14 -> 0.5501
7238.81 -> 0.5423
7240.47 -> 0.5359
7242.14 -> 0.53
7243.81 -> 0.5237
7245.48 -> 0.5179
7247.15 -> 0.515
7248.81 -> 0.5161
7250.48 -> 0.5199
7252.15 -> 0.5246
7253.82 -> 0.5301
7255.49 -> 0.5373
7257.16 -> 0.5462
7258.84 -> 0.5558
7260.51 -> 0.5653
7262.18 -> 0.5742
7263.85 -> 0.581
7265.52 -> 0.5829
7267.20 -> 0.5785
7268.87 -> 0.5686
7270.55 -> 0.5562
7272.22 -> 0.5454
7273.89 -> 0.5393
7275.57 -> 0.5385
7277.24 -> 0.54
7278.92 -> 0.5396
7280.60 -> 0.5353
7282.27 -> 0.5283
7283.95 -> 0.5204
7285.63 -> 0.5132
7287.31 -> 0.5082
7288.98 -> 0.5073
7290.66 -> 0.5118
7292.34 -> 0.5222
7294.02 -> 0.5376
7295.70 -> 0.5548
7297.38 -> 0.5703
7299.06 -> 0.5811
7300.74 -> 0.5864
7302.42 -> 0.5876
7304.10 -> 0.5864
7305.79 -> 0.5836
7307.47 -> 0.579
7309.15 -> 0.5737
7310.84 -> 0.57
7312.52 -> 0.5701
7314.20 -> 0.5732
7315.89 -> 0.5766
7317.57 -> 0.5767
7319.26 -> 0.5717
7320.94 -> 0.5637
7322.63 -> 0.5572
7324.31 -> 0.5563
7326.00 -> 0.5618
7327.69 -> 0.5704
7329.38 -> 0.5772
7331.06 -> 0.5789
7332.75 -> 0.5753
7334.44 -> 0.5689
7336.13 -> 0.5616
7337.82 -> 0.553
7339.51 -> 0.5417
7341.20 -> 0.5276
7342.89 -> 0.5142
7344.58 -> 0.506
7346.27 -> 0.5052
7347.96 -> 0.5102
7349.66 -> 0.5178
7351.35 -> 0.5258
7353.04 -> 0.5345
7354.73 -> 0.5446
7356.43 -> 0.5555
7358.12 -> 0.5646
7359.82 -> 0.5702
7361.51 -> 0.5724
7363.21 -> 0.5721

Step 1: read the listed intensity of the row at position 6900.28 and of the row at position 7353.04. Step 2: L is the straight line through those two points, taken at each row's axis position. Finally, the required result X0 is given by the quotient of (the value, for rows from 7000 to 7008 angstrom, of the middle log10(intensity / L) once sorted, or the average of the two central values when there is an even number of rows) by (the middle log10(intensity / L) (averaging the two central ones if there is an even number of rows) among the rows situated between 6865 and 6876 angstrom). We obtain 1.3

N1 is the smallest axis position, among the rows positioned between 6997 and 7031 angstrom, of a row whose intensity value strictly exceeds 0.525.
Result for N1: 6997.89 angstrom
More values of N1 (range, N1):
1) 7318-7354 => 7319.26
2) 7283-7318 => 7294.02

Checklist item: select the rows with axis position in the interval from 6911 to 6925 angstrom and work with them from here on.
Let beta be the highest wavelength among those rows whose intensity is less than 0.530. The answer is 6924.16 angstrom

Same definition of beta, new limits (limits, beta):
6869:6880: 6879.66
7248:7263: 7252.15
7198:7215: 7213.85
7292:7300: 7292.34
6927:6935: 6928.94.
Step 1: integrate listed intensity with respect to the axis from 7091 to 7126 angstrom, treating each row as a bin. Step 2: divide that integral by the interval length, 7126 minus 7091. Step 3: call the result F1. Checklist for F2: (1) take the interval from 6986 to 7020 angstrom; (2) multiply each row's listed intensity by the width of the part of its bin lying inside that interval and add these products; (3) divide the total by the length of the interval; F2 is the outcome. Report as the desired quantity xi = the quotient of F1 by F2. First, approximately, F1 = 0.579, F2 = 0.54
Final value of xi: 1.06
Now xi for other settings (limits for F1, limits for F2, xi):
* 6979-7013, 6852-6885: 1.01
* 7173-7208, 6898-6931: 1.00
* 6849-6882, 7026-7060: 0.94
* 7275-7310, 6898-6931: 1.05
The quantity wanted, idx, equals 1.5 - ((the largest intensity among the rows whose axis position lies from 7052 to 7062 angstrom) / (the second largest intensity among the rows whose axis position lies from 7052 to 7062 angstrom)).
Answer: 0.490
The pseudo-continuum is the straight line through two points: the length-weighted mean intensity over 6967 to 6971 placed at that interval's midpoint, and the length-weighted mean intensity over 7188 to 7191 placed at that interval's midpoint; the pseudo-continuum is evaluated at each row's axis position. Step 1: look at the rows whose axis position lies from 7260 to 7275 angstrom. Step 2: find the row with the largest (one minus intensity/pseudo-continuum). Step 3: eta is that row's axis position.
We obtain 7273.89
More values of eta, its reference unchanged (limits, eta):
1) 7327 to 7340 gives 7339.51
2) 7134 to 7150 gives 7137.84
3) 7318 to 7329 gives 7324.31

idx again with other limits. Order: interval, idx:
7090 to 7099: 0.496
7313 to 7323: 0.500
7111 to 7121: 0.487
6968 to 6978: 0.498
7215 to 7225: 0.491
